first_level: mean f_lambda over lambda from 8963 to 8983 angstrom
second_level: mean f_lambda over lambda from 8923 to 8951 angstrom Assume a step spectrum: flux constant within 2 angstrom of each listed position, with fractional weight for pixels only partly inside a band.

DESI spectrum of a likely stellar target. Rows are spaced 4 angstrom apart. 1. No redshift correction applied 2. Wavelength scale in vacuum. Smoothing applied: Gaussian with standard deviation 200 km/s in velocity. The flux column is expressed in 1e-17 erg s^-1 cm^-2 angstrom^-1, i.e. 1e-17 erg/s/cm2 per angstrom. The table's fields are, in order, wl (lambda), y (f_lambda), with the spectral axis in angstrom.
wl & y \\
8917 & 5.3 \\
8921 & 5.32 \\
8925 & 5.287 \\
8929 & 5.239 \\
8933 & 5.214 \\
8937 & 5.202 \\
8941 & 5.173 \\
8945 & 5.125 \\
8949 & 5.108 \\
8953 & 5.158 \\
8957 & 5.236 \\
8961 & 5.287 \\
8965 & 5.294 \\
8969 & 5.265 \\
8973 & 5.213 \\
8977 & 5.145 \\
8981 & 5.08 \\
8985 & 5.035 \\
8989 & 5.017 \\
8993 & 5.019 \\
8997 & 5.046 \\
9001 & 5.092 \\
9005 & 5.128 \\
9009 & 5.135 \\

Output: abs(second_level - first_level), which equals 0.007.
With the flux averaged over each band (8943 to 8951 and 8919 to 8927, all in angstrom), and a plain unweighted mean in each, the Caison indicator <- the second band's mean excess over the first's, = 0.19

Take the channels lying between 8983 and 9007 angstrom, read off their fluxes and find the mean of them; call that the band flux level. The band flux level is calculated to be 5.06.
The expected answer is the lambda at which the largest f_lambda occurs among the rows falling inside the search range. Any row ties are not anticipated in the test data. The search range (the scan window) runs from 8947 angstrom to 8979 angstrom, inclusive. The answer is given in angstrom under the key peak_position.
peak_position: 8965 angstrom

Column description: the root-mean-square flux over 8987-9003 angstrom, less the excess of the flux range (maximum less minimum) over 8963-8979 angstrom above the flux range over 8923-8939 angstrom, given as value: 4.98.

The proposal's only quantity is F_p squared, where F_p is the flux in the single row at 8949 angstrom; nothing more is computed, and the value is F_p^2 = 26.1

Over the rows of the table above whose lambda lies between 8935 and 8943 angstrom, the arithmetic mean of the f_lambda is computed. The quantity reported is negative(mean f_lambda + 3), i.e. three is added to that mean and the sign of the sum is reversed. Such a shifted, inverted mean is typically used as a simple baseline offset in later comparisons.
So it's -8.19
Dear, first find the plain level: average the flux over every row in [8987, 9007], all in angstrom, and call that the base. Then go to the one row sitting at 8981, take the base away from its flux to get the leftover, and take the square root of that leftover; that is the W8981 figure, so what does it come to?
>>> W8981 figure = 0.14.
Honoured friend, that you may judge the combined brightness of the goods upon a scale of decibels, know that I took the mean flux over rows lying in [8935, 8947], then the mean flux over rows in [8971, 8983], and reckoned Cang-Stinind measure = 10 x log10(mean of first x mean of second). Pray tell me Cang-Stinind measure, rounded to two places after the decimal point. 14.25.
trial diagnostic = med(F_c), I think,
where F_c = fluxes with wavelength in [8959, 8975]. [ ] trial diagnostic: 5.28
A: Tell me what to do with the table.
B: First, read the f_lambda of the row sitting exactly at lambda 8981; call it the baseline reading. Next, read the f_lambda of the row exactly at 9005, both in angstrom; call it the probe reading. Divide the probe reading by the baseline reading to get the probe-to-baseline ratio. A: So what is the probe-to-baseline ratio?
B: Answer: 1.009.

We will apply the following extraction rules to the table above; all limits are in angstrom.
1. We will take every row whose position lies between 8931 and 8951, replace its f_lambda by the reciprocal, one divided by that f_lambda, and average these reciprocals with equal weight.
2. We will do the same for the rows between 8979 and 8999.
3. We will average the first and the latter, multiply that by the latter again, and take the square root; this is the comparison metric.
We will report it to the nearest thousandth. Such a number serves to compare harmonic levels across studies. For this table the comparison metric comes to 0.197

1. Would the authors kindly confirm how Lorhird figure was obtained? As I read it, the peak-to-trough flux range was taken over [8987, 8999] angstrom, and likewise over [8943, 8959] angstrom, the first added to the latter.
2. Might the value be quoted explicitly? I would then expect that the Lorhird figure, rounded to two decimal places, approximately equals 0.16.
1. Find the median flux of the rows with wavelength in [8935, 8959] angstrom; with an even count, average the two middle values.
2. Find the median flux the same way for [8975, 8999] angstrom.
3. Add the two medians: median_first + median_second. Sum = 10.2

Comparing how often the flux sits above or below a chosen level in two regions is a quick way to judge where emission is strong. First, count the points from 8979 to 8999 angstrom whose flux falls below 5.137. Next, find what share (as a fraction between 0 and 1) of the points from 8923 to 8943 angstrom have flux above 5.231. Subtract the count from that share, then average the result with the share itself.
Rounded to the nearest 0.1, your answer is -2.1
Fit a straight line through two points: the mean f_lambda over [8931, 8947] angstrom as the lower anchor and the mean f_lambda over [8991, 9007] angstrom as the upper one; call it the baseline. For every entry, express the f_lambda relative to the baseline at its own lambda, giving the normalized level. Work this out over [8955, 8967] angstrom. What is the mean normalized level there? 1.03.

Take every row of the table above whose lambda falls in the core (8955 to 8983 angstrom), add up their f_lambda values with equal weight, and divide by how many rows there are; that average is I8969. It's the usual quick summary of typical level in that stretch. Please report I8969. 5.22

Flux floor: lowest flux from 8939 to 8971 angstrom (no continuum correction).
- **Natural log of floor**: 1.63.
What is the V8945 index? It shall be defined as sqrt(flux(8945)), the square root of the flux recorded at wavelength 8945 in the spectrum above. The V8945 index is 2.26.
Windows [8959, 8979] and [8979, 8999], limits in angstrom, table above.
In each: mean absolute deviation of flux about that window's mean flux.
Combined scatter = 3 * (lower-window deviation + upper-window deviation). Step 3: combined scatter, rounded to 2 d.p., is 0.20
